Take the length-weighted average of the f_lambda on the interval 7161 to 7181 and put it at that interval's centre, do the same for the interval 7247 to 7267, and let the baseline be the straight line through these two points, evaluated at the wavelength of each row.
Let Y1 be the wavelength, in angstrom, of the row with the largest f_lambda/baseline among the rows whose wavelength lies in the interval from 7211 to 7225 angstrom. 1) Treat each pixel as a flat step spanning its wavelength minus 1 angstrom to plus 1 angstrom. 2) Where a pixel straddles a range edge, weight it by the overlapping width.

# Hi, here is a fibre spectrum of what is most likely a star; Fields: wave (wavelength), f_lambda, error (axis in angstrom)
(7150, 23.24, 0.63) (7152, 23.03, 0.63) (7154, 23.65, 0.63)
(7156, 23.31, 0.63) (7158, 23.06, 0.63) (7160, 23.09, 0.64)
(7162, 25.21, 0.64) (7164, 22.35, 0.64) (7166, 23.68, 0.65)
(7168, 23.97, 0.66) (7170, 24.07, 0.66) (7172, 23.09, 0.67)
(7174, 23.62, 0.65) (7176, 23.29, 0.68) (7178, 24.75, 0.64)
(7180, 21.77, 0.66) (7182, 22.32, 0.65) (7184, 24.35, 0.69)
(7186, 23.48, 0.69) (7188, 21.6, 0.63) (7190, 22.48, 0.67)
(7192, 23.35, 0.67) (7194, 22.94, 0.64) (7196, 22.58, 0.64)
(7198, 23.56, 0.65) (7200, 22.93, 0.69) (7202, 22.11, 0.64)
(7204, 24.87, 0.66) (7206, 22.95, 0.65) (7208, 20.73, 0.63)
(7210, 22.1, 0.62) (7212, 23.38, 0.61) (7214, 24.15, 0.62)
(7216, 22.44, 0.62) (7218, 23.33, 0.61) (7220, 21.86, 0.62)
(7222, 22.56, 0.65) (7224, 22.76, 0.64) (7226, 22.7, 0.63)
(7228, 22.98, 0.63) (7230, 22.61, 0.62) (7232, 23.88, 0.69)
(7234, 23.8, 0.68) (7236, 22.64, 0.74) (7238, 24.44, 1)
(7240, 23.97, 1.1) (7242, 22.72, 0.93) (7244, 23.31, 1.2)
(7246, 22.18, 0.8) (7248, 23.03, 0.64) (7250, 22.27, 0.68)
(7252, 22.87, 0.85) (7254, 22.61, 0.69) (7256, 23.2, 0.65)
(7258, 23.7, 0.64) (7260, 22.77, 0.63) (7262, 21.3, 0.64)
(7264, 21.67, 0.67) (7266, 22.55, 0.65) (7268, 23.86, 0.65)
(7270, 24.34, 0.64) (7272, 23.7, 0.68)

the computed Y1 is 7214 angstrom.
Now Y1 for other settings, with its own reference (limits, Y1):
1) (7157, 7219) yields 7204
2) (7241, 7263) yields 7258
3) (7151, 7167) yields 7162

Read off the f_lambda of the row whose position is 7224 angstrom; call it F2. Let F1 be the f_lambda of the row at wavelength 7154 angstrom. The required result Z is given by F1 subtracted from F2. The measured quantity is -0.9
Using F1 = 23.65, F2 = 22.76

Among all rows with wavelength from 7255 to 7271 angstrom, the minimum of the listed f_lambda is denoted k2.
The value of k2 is 21.3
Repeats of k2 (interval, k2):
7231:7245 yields 22.64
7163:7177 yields 22.35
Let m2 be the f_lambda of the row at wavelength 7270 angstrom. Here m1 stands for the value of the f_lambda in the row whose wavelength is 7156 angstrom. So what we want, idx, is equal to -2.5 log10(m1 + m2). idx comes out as -4.20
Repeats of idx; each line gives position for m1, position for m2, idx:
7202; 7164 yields -4.12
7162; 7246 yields -4.19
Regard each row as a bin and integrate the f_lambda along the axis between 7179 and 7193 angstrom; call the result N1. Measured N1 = 319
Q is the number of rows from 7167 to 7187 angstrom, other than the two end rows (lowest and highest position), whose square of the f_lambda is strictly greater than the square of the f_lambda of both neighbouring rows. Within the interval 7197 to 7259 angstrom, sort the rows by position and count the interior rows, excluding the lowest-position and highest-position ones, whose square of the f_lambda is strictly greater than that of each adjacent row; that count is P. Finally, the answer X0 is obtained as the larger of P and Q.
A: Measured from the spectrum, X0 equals 10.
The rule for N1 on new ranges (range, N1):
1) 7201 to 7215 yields 321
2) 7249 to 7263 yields 317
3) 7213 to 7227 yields 320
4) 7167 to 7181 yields 329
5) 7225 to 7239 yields 326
